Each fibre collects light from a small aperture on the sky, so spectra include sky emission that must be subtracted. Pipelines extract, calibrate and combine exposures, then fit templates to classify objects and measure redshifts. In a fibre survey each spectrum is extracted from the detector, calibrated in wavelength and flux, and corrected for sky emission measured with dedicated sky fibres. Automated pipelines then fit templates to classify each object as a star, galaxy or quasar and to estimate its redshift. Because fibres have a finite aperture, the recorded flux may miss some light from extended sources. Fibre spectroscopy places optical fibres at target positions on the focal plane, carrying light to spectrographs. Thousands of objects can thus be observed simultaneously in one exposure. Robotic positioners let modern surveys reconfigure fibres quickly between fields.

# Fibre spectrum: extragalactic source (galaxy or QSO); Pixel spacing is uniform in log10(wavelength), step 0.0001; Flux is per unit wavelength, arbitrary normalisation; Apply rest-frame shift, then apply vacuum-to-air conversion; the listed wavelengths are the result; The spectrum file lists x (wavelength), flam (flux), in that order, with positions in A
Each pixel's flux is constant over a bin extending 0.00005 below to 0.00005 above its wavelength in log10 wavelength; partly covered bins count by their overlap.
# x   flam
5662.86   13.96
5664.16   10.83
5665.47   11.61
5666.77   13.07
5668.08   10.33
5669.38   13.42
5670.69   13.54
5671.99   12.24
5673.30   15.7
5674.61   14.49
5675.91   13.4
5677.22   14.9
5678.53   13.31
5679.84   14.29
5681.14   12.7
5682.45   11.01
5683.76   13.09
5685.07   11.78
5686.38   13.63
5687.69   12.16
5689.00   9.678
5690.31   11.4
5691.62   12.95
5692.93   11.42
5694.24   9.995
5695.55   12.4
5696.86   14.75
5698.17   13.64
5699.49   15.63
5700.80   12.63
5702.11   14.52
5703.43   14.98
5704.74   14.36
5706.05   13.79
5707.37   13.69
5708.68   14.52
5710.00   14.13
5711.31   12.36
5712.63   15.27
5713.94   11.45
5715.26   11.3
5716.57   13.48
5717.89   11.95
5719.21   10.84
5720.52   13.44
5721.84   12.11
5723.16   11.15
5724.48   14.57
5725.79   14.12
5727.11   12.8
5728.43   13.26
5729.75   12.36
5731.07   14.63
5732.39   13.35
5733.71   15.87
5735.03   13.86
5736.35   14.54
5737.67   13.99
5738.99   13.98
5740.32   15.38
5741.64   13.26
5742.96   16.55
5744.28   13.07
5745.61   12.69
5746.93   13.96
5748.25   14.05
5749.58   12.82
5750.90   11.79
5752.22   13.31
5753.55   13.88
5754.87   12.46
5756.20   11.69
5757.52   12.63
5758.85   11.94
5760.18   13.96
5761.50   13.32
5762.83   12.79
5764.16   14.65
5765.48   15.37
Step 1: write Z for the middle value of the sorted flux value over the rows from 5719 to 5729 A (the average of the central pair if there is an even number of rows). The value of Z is 13.0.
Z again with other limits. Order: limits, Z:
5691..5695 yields 11.4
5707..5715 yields 13.9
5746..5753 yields 13.3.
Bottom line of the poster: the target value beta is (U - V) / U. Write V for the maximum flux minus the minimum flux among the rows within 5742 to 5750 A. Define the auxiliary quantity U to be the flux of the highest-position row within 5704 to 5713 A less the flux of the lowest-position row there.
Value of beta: -3.2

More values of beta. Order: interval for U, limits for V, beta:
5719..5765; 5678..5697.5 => -0.3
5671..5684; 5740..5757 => -4.7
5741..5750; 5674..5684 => 9.8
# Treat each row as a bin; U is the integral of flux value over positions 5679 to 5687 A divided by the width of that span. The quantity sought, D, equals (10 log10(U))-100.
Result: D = -88.9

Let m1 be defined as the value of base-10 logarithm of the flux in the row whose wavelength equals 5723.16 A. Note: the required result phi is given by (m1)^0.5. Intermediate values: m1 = 1.05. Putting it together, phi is 1.023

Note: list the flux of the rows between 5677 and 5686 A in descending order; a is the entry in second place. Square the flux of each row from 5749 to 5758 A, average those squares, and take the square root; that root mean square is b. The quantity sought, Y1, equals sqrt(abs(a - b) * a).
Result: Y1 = 4.8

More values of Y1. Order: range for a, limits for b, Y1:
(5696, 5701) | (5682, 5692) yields 6.3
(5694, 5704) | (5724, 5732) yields 4.5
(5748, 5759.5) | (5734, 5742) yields 2.1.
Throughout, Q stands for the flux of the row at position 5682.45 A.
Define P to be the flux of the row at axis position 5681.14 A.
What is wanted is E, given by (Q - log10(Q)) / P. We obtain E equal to 0.78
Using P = 12.7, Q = 11.01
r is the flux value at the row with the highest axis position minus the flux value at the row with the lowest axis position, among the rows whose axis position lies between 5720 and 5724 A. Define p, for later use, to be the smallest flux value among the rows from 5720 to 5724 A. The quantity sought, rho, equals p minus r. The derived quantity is 13.4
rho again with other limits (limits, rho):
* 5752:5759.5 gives 13.1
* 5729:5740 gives 10.7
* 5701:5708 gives 14.5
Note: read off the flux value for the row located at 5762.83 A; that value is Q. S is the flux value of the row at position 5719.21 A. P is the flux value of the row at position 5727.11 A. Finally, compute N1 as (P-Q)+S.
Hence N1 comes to 11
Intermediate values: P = 12.8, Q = 12.79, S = 10.84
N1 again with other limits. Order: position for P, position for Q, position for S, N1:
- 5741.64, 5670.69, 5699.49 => 15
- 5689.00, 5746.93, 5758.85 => 8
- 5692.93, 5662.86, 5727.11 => 10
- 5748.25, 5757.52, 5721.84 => 14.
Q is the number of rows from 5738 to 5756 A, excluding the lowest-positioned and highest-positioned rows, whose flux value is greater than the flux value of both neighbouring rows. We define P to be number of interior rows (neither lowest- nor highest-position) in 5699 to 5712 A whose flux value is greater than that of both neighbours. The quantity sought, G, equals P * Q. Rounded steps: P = 2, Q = 4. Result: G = 8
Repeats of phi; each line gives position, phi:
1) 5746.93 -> 1.070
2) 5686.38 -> 1.065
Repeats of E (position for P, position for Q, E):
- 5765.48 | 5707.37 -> 0.82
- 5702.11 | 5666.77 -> 0.82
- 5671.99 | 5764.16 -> 1.10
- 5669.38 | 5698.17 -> 0.93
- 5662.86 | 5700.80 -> 0.83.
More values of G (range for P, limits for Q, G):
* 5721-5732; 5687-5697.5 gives 2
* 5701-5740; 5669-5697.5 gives 70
